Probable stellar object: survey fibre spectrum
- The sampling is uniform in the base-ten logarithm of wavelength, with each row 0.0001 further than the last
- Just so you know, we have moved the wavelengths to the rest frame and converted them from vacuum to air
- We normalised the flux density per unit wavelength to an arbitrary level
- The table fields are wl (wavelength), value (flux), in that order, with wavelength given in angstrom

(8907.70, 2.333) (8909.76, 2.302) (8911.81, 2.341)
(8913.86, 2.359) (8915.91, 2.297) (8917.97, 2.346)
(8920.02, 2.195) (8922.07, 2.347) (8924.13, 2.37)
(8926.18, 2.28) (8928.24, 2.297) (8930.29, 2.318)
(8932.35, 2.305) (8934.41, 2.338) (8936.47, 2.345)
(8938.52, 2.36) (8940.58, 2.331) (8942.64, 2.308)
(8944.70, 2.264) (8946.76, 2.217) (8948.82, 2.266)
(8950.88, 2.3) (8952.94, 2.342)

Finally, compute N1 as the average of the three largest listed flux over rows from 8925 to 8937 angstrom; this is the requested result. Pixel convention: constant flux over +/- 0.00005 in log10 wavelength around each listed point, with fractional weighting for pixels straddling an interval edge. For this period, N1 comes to 2.334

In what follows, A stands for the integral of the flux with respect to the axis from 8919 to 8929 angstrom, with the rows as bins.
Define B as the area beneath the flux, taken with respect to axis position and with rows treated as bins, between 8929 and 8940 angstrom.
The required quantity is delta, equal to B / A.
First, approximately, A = 23.0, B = 25.7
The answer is 1.12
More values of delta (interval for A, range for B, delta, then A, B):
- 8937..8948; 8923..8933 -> 0.92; 25.3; 23.1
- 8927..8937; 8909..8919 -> 1.01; 23.2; 23.3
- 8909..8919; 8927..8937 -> 0.99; 23.3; 23.2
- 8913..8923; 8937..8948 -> 1.10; 23.1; 25.3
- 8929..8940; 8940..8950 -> 0.89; 25.7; 22.7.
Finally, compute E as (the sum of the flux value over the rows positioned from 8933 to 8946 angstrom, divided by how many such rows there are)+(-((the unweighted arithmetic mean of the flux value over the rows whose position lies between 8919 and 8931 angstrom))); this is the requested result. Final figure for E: 0.023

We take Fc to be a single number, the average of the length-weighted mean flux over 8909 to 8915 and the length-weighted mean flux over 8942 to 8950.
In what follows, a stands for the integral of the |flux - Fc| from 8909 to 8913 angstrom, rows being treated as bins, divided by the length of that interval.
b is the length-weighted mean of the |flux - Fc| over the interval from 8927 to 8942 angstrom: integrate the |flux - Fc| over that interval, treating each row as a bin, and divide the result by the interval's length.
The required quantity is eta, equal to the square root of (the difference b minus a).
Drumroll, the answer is 0.059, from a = 0.025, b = 0.028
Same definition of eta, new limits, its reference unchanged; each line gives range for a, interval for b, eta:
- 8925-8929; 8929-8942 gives 0.132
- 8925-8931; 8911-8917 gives 0.139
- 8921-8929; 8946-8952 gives 0.023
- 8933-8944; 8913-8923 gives 0.129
